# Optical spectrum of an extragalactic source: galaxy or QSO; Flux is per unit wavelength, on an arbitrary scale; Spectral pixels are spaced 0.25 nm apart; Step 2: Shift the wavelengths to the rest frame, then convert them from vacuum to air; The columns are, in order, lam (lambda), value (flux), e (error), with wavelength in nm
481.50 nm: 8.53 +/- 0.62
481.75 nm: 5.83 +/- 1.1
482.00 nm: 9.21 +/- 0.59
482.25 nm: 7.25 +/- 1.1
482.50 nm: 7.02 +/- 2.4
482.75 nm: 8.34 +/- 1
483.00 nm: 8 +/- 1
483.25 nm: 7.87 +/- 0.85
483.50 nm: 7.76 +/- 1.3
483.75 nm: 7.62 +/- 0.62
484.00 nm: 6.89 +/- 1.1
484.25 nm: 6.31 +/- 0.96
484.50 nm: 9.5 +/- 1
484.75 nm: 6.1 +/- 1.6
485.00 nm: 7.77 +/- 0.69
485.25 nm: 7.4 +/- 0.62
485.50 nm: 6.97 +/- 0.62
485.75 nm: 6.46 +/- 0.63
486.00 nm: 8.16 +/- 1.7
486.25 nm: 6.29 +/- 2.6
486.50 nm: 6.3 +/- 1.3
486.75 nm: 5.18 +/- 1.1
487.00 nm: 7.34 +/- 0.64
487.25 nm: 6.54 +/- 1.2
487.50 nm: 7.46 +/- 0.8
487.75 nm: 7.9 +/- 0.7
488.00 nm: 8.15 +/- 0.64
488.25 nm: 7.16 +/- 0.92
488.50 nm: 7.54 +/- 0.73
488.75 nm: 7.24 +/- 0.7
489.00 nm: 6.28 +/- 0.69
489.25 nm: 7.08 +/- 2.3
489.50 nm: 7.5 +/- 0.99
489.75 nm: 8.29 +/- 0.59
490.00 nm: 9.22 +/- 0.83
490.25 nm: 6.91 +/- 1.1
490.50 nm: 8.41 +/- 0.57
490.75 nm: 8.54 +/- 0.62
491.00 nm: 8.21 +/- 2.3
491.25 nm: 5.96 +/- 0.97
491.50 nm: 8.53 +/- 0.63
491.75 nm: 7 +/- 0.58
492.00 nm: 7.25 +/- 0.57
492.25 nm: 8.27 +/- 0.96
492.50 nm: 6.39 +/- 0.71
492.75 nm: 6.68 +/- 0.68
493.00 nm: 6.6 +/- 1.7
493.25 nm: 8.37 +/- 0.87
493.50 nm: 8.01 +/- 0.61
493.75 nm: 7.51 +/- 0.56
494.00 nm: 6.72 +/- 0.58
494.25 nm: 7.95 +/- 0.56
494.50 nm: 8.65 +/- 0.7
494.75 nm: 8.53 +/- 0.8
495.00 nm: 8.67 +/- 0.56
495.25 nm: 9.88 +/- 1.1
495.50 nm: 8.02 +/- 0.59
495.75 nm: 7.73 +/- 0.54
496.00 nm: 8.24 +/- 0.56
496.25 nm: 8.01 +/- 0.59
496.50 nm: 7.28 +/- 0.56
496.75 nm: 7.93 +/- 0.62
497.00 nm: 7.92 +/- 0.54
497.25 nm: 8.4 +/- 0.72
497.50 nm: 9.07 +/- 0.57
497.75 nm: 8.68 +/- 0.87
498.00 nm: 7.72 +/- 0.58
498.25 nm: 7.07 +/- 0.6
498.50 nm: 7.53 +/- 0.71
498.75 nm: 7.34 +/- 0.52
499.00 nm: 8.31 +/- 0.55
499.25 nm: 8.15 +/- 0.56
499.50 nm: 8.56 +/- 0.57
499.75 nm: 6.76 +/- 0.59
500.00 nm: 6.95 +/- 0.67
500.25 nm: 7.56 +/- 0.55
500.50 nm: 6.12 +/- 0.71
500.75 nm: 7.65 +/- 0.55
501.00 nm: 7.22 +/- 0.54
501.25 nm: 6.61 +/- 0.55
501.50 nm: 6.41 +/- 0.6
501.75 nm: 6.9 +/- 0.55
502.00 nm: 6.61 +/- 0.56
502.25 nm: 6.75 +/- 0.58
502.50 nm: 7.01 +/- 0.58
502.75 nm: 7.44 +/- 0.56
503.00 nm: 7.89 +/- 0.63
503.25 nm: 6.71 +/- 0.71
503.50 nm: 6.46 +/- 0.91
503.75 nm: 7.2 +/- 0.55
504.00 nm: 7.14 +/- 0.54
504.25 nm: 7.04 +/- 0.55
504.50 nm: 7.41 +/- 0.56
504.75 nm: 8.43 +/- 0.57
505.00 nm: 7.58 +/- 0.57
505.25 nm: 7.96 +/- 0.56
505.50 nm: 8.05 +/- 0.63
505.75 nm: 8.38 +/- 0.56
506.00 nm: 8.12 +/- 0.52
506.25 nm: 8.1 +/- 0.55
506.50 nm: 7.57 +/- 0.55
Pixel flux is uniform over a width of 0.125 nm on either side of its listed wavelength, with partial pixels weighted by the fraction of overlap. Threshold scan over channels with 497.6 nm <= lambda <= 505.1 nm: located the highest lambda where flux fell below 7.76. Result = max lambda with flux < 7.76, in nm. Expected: 505.00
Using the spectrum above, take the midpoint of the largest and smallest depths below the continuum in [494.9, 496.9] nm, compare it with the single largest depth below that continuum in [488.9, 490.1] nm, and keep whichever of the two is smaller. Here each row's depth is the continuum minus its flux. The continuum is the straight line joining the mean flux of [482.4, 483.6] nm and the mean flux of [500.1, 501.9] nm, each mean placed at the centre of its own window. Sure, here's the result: -1.4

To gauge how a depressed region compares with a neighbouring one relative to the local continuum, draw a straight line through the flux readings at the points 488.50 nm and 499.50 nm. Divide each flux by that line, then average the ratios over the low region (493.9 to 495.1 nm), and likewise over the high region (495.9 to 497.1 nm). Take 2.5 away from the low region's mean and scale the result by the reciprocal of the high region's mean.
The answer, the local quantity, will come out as -1.58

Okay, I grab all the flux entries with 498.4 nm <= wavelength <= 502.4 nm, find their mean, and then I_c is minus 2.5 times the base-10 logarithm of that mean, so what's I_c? -2.15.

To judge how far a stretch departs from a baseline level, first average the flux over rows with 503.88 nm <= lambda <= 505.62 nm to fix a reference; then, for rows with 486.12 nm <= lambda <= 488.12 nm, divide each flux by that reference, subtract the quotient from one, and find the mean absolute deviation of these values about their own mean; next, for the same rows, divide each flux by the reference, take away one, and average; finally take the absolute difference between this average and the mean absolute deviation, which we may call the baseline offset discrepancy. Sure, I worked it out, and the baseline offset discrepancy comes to 0.206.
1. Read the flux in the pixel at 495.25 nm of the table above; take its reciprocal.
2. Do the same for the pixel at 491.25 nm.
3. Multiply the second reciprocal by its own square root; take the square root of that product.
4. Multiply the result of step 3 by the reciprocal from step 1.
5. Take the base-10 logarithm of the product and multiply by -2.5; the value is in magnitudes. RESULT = 3.94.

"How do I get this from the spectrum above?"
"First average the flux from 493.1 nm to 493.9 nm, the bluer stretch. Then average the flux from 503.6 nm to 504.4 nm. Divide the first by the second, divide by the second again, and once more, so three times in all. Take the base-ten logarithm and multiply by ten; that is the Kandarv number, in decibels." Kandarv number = -16.6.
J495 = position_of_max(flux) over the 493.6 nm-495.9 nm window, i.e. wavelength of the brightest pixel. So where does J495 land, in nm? 495.25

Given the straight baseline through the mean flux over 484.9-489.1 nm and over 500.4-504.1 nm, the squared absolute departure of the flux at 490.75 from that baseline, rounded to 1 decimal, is 2.3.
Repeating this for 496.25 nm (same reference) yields 1.0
